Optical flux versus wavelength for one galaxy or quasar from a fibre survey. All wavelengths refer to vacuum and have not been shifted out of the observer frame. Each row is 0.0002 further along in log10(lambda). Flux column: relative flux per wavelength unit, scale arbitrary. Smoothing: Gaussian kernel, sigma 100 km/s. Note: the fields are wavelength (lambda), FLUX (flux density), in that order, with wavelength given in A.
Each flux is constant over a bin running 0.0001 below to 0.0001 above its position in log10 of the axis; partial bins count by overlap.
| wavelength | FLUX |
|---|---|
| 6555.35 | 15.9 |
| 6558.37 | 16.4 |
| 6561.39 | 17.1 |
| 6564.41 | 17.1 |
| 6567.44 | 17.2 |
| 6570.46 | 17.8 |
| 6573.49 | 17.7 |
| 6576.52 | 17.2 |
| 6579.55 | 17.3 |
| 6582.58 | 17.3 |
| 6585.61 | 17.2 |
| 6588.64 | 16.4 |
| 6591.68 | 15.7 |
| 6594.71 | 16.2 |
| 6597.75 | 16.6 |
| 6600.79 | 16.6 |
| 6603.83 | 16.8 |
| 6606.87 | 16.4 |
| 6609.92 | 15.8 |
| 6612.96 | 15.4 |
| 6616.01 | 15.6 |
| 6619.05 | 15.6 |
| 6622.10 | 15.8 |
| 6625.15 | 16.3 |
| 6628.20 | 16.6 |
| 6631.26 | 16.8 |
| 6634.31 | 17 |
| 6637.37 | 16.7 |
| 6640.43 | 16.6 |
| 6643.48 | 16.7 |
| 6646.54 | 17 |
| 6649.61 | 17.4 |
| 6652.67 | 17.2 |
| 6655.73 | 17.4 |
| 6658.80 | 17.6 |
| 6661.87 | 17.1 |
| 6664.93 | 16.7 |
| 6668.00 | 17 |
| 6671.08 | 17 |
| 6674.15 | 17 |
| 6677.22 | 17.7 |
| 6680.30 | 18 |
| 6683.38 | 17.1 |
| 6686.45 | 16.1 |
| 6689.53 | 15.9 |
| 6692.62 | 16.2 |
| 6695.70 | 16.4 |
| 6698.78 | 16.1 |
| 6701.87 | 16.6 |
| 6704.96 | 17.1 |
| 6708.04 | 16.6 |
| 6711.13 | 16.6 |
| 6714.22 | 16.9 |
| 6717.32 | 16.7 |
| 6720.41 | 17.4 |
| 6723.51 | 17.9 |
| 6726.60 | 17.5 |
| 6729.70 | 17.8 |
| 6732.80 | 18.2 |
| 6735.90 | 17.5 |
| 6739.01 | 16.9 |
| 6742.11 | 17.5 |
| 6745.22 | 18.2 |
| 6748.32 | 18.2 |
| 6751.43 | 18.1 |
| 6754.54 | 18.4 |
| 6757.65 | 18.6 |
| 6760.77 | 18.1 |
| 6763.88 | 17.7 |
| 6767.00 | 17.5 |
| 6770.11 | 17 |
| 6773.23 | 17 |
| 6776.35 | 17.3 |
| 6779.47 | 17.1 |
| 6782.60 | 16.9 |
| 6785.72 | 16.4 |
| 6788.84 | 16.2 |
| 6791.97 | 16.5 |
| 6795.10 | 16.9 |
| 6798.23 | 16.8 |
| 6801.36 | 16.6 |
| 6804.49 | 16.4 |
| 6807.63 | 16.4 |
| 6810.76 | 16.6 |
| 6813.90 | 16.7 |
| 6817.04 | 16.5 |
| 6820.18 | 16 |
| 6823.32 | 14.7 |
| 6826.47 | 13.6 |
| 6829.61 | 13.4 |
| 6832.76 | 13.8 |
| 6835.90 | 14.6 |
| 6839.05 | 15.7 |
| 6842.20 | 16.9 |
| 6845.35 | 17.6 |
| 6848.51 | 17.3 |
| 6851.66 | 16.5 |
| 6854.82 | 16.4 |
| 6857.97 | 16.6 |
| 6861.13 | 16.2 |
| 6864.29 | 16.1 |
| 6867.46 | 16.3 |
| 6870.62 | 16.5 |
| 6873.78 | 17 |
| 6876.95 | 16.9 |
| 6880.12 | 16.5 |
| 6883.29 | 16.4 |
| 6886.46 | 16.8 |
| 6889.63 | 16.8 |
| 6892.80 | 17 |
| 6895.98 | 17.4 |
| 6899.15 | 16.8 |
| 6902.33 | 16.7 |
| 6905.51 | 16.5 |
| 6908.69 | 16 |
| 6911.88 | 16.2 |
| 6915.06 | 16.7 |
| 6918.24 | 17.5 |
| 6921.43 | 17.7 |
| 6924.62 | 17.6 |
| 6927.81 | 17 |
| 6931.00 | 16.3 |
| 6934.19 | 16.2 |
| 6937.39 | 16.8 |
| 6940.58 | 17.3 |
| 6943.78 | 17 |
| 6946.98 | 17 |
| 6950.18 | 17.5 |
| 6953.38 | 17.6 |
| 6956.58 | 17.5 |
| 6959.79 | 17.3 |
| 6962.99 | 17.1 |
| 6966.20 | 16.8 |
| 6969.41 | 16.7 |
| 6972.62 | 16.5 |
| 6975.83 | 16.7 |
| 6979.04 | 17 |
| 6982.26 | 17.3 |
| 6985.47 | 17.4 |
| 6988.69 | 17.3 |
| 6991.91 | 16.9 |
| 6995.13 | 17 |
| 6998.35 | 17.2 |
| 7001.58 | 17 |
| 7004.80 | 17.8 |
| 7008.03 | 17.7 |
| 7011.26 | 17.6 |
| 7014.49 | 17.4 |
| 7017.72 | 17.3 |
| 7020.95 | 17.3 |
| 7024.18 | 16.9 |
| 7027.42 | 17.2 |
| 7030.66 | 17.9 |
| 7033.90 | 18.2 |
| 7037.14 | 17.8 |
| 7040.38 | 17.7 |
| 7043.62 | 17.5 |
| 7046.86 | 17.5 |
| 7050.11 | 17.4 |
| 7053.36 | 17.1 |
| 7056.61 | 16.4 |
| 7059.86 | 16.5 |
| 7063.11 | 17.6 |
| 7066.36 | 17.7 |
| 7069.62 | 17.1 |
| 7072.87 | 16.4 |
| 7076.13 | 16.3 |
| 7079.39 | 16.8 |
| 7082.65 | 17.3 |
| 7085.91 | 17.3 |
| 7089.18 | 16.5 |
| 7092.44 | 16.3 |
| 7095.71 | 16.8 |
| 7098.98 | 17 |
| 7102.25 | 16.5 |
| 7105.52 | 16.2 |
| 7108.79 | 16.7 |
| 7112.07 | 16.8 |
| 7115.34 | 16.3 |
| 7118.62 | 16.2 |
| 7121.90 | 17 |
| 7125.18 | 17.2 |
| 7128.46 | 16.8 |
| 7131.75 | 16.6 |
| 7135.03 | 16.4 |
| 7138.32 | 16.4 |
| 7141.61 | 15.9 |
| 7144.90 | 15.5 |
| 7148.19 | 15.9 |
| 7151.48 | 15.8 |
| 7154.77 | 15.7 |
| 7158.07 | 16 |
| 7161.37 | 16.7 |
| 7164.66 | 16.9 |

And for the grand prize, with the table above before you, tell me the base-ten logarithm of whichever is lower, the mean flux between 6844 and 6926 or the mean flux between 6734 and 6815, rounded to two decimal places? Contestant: 1.22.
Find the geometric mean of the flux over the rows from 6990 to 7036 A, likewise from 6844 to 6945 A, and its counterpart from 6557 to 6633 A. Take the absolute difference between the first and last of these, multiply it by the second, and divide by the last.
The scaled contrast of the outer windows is 0.81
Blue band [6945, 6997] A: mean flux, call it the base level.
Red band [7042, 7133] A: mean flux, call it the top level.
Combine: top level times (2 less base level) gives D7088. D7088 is -254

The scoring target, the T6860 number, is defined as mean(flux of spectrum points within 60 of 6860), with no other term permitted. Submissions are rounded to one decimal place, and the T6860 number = 16.3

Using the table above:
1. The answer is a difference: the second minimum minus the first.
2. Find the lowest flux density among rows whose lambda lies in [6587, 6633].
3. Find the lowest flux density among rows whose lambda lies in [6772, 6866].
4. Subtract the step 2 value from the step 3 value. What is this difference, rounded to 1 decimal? -2.0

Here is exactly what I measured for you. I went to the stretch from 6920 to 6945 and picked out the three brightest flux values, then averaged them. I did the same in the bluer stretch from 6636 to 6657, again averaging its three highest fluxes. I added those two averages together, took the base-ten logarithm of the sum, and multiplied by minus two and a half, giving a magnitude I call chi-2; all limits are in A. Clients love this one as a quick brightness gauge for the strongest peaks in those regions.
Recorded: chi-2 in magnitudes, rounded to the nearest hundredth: -3.86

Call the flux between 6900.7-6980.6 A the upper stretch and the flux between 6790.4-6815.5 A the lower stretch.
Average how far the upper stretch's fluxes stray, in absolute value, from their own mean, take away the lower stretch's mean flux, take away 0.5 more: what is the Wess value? -16.7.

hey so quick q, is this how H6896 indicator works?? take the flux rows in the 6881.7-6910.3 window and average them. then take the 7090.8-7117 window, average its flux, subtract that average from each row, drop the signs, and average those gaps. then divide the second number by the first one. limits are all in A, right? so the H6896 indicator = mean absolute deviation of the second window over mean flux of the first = 0.015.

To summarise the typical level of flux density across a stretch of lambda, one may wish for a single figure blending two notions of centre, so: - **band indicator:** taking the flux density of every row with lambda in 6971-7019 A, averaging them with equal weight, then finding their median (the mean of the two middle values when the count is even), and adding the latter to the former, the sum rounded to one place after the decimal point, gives 34.5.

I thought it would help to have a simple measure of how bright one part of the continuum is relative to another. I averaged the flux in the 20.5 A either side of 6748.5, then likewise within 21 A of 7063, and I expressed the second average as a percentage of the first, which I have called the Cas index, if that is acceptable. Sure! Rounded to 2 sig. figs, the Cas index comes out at 95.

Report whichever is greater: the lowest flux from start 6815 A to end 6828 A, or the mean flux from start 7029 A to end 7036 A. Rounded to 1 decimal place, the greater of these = 18.0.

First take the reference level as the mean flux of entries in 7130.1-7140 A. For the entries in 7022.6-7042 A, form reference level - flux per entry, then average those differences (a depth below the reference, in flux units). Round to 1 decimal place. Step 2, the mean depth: -1.2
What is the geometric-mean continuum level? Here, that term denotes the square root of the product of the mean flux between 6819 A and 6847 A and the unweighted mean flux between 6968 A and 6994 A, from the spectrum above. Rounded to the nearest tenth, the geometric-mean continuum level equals 16.0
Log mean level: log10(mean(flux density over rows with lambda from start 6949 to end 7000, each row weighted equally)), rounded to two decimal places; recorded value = 1.23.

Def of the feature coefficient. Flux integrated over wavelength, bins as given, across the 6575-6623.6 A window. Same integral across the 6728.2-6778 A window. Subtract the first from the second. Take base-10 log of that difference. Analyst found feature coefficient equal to 1.9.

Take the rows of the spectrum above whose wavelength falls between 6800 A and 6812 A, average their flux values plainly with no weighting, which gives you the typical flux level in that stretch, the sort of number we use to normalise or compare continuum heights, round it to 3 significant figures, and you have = 16.5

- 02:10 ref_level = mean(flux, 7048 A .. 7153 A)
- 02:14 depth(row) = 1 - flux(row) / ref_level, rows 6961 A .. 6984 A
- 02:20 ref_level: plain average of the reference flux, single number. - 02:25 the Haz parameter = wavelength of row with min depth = 6982.26 A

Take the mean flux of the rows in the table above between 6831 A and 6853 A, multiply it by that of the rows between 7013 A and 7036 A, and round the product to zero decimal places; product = 280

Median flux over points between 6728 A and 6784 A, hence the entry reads 17.6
